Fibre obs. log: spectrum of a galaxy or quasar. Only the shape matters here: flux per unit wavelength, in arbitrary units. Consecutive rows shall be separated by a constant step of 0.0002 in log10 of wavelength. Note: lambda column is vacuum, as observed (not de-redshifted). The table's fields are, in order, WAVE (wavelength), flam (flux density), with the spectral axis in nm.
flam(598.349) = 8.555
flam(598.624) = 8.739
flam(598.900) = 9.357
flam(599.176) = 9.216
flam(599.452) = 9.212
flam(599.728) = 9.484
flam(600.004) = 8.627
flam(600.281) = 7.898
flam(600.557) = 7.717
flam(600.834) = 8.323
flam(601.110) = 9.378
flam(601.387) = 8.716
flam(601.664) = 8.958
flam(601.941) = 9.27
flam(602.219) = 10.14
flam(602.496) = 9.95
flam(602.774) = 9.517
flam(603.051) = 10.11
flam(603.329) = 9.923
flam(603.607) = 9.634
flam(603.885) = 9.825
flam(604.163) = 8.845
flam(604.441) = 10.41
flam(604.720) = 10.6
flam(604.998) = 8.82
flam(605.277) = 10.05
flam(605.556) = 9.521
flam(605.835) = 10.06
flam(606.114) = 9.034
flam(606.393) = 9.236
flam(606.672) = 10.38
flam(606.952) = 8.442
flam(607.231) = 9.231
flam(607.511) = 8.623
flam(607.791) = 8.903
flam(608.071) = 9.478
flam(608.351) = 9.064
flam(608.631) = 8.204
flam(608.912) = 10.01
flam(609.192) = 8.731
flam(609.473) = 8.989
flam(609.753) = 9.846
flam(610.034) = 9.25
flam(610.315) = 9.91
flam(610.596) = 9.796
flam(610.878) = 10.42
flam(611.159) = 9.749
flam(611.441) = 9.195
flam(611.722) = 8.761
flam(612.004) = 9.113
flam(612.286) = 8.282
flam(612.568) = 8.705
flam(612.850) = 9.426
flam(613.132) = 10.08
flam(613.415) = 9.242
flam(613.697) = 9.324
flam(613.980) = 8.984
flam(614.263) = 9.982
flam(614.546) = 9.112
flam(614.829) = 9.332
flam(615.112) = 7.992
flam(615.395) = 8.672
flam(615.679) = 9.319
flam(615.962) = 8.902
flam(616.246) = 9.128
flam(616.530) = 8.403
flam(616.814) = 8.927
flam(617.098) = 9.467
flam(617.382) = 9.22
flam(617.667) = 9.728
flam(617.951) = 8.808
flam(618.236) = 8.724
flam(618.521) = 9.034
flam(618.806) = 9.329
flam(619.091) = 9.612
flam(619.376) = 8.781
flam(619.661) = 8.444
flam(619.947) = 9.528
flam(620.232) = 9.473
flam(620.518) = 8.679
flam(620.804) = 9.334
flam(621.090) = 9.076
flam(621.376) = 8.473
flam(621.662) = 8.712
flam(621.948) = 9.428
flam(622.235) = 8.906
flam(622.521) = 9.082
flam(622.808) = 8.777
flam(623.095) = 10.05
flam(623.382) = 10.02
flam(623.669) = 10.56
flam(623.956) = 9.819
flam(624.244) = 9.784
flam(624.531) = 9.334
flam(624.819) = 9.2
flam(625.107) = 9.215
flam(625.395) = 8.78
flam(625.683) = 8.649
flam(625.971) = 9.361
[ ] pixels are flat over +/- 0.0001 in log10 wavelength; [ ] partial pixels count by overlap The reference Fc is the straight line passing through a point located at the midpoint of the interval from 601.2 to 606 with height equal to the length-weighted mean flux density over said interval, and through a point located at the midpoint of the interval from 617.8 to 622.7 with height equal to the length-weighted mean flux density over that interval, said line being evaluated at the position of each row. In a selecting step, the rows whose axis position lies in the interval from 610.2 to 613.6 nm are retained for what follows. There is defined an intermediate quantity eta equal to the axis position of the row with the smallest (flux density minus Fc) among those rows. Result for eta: 612.286 nm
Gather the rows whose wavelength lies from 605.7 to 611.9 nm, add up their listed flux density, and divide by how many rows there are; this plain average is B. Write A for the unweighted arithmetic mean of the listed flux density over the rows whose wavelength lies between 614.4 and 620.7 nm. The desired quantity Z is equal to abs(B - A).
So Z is 0.30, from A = 9.03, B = 9.33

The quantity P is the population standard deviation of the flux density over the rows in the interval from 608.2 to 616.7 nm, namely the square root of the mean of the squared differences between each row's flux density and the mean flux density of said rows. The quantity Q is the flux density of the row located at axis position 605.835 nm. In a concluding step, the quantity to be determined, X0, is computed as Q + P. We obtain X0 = 10.6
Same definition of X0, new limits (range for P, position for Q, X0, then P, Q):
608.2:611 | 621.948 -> 10.1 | 0.65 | 9.428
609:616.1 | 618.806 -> 9.9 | 0.56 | 9.329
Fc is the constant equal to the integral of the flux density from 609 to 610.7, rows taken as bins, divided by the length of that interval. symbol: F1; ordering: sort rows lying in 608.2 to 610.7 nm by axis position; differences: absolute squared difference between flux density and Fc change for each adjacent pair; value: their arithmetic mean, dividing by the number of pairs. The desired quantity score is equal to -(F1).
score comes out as -0.43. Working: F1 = 0.43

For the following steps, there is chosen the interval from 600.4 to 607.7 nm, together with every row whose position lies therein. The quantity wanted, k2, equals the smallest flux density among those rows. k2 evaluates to 7.717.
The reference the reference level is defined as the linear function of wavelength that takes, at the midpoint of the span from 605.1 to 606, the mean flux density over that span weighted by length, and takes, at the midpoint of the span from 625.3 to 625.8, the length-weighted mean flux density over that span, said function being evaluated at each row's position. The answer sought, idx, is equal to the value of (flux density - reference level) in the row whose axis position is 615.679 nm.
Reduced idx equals 0.1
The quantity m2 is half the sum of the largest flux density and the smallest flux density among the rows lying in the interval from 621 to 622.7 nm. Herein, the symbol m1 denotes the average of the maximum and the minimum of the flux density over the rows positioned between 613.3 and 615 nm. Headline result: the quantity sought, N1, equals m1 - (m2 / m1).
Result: 8.54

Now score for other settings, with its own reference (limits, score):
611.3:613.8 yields -0.52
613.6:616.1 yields -0.62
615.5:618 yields -0.36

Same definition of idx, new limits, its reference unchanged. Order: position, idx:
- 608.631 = -1.4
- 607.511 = -1.1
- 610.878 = 0.9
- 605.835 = 0.3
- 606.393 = -0.5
